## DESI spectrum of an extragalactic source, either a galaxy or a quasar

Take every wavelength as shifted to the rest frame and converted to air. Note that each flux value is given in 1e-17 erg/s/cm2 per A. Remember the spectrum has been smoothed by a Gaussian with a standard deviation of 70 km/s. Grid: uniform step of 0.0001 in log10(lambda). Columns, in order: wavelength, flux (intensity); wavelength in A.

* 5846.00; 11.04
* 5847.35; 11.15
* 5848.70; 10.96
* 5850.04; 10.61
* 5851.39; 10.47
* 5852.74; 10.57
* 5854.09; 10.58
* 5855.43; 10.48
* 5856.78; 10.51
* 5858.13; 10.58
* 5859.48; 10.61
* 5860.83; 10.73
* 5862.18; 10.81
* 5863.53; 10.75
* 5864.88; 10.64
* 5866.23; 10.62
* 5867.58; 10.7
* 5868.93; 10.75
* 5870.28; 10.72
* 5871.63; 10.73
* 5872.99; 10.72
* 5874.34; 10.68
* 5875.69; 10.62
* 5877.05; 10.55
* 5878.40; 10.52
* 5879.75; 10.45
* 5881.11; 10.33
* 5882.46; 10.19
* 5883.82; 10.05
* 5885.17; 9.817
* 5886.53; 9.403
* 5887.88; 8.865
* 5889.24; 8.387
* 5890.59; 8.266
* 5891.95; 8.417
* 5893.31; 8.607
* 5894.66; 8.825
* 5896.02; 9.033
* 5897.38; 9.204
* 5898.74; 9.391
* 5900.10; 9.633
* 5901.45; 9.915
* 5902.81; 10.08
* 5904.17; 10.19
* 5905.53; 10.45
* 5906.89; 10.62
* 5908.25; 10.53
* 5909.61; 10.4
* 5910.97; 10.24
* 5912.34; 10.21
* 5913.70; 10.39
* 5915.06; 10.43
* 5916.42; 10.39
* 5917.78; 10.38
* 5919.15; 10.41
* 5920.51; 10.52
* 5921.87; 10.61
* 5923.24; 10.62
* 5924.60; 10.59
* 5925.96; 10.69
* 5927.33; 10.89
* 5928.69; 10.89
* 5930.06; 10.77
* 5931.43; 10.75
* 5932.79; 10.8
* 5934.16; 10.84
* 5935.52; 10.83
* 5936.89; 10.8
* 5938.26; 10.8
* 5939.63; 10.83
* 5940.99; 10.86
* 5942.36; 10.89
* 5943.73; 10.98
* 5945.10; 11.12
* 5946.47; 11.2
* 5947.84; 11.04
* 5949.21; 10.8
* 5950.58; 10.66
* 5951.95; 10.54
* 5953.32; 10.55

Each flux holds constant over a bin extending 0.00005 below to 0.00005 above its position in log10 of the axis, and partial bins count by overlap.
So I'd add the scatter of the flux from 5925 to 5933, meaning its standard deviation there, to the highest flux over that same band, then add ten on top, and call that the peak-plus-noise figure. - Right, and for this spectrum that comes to 21.0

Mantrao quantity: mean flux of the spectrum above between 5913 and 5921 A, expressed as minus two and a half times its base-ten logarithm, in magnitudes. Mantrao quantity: -2.54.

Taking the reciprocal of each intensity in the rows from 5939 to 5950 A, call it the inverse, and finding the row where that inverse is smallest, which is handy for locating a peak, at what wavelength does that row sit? 5946.47 A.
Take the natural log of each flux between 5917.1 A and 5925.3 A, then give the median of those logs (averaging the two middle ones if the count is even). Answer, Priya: 2.357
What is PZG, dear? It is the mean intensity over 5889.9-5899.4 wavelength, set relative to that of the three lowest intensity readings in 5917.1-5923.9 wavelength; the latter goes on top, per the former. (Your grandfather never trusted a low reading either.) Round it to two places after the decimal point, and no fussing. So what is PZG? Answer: 1.18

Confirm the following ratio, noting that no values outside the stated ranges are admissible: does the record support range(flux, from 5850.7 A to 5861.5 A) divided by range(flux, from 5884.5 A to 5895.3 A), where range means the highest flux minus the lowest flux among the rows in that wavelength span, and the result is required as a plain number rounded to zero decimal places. 0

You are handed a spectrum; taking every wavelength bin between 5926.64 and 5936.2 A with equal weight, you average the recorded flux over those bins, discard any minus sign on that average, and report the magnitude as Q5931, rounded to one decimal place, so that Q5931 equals 10.8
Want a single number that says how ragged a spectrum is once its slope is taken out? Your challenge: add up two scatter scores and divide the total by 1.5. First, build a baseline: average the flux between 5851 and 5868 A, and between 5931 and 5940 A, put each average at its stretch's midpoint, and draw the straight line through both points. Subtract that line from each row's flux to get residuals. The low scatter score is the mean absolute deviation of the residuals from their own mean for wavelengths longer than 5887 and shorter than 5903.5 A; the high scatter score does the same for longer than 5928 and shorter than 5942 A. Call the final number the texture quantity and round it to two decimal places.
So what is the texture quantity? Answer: 0.34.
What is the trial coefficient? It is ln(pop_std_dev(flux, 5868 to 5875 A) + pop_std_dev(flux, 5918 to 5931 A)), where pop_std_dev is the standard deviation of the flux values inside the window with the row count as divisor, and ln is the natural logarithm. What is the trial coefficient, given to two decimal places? -1.74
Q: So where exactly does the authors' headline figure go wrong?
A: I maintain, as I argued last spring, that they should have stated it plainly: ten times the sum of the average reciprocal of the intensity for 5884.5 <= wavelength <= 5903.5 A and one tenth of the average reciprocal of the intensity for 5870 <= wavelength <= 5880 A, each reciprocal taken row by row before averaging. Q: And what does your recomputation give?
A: 1.19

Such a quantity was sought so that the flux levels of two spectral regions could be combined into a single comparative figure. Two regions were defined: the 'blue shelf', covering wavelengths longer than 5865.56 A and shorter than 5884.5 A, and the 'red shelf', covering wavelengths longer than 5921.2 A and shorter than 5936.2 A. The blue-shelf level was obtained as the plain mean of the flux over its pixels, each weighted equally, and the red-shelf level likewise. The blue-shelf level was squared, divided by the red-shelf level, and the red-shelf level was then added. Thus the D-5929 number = 21.1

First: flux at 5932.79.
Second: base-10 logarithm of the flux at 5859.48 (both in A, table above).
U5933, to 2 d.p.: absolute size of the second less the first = 9.77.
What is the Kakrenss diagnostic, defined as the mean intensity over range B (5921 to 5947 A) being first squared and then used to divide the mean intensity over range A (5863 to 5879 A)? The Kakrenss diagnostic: 0.091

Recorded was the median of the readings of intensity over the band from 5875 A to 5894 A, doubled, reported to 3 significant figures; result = 19.9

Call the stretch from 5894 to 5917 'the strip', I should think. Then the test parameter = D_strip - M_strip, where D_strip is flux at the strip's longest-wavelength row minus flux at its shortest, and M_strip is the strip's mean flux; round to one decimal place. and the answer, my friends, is -8.4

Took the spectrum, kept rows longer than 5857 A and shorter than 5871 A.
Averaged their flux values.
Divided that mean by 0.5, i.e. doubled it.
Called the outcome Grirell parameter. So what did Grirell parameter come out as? 21.4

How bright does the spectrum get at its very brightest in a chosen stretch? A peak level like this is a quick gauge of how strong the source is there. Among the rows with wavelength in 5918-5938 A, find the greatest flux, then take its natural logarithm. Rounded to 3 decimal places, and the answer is 2.388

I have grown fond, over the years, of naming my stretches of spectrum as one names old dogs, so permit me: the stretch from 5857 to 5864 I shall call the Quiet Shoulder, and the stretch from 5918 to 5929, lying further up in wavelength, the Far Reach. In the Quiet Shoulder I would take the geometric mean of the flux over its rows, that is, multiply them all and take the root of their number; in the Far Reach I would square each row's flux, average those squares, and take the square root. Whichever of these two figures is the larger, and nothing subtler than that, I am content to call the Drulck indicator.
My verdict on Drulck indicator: 10.70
